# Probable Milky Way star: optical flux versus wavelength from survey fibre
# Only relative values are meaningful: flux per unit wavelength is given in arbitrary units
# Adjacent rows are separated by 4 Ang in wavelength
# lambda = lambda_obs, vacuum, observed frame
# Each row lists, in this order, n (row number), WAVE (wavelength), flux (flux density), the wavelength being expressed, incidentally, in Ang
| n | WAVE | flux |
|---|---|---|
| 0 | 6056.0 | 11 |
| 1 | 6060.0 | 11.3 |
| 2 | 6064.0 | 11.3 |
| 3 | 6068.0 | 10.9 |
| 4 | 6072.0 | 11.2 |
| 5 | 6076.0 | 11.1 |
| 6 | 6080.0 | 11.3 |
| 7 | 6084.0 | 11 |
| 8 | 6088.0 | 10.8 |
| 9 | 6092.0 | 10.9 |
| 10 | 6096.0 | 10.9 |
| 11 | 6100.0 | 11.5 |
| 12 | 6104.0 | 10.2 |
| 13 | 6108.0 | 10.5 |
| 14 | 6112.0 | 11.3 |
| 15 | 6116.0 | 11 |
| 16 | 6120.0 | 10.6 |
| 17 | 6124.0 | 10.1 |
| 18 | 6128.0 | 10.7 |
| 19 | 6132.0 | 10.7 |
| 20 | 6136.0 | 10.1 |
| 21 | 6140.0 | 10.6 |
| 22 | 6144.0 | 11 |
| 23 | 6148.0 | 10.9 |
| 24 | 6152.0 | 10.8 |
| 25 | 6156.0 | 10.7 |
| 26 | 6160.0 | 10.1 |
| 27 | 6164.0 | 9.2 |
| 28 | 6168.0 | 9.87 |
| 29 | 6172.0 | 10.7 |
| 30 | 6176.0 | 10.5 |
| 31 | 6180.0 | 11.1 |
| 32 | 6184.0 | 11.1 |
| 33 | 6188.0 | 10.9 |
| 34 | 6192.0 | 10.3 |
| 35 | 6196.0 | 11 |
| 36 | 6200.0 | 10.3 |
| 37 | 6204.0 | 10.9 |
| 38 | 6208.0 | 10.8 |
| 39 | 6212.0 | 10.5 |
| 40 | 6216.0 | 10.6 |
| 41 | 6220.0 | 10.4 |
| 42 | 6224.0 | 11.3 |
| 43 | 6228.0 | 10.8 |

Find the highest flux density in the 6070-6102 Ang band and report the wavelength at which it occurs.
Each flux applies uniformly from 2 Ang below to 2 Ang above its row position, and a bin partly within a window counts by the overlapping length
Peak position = 6100.0 Ang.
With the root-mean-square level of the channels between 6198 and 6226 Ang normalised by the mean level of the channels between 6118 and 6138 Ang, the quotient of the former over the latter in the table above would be 1.02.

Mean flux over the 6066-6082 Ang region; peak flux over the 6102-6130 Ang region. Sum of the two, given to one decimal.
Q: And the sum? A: 22.4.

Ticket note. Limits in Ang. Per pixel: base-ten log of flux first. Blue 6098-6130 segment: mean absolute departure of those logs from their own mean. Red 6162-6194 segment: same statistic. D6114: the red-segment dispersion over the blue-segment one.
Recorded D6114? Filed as 1.3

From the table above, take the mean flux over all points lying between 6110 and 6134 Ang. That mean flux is 10.7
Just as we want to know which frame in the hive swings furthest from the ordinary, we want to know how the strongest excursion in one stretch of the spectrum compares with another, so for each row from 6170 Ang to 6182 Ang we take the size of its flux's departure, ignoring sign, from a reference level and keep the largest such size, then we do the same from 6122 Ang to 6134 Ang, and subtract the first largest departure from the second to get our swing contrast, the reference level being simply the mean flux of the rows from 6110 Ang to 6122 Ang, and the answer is 0.40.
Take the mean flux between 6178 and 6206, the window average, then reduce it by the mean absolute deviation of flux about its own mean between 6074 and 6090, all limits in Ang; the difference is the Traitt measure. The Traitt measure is 10.65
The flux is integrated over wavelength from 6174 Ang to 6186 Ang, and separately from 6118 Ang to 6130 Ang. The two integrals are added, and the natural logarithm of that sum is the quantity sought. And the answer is 5.547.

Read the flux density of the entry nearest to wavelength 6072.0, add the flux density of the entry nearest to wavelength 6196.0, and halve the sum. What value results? 11.1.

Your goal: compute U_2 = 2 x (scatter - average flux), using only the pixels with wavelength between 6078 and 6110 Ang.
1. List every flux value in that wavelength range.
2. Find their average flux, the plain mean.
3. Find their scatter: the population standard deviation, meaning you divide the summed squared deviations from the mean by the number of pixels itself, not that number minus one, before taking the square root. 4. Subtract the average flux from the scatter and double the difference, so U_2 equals -21.0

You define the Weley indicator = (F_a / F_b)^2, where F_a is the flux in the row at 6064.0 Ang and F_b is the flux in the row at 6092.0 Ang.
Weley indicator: 1.07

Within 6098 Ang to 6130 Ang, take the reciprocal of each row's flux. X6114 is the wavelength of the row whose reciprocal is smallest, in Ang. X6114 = 6100.0 Ang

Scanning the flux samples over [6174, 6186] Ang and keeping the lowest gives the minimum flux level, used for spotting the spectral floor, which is 10.5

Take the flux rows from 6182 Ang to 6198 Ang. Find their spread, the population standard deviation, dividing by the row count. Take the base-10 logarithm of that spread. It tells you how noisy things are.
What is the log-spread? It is -0.51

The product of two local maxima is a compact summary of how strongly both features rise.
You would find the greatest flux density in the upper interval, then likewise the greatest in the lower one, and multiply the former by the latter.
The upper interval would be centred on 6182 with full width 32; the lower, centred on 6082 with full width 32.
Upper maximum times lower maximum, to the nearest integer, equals 125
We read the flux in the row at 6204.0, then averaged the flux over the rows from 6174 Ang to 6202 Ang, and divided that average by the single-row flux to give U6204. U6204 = 0.99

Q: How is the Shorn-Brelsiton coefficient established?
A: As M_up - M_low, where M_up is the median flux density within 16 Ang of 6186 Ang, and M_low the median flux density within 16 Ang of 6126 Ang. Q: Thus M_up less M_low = 0.15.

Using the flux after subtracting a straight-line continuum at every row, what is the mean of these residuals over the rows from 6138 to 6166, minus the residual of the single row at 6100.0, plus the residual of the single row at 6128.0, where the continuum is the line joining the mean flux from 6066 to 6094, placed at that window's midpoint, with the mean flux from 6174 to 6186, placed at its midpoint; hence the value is -1.2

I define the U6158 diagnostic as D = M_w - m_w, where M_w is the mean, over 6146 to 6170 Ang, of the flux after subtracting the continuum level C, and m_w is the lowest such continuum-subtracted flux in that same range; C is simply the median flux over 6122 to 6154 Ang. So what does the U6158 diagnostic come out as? 1.1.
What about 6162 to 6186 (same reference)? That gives 1.2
